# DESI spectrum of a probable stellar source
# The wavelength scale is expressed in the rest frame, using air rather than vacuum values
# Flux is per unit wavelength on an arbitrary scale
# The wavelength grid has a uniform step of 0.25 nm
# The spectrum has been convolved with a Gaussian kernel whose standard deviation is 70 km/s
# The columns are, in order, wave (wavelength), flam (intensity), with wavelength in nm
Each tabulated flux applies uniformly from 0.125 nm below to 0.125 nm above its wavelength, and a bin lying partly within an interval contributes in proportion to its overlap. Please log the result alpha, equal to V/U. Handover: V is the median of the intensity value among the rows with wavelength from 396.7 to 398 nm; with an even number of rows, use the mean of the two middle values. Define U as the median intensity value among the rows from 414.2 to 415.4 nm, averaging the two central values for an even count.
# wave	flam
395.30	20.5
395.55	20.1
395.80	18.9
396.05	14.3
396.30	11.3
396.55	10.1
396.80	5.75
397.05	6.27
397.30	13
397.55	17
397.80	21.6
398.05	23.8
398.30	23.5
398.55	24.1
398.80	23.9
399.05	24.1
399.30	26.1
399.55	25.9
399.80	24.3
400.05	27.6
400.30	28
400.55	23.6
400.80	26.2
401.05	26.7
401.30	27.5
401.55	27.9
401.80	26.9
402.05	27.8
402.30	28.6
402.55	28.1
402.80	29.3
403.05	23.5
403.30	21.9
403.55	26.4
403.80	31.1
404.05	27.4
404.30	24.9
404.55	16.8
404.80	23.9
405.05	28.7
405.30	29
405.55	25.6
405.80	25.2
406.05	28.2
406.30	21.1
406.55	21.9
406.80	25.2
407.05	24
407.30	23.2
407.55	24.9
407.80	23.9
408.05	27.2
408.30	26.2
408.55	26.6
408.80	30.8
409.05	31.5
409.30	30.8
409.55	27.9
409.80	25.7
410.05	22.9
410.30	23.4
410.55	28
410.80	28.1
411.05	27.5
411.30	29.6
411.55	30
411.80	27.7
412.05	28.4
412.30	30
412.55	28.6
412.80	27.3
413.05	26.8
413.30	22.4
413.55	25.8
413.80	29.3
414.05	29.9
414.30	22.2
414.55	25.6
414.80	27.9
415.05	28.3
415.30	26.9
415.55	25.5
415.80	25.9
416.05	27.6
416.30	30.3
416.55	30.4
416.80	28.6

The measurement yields 0.5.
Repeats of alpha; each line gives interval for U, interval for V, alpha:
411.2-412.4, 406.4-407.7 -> 0.8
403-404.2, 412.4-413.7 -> 1.0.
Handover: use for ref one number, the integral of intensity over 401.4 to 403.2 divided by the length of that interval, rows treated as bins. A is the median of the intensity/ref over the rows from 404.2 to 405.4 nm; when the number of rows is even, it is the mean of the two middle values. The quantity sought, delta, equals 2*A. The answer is 1.82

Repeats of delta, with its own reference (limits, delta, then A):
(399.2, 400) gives 1.89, 0.95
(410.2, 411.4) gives 2.05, 1.02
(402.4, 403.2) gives 2.05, 1.03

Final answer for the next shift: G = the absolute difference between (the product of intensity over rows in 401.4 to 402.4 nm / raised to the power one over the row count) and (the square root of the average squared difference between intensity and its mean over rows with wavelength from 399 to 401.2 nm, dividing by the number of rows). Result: 26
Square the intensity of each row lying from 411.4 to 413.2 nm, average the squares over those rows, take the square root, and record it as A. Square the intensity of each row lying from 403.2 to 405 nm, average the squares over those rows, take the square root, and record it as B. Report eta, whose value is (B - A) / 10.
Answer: -0.34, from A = 28.4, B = 25.0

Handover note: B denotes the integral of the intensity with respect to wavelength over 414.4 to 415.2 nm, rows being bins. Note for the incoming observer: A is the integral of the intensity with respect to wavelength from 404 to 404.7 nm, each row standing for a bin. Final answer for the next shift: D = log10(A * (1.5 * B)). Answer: 2.71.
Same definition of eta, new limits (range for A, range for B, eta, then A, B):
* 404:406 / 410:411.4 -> 0.13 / 25.4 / 26.7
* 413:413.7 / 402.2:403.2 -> 0.24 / 25.1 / 27.5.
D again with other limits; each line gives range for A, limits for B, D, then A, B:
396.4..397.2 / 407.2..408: 2.25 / 6.1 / 19.5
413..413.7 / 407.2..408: 2.71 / 17.5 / 19.5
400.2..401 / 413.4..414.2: 2.84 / 20.8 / 22.4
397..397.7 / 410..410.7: 2.38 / 9.1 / 17.6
